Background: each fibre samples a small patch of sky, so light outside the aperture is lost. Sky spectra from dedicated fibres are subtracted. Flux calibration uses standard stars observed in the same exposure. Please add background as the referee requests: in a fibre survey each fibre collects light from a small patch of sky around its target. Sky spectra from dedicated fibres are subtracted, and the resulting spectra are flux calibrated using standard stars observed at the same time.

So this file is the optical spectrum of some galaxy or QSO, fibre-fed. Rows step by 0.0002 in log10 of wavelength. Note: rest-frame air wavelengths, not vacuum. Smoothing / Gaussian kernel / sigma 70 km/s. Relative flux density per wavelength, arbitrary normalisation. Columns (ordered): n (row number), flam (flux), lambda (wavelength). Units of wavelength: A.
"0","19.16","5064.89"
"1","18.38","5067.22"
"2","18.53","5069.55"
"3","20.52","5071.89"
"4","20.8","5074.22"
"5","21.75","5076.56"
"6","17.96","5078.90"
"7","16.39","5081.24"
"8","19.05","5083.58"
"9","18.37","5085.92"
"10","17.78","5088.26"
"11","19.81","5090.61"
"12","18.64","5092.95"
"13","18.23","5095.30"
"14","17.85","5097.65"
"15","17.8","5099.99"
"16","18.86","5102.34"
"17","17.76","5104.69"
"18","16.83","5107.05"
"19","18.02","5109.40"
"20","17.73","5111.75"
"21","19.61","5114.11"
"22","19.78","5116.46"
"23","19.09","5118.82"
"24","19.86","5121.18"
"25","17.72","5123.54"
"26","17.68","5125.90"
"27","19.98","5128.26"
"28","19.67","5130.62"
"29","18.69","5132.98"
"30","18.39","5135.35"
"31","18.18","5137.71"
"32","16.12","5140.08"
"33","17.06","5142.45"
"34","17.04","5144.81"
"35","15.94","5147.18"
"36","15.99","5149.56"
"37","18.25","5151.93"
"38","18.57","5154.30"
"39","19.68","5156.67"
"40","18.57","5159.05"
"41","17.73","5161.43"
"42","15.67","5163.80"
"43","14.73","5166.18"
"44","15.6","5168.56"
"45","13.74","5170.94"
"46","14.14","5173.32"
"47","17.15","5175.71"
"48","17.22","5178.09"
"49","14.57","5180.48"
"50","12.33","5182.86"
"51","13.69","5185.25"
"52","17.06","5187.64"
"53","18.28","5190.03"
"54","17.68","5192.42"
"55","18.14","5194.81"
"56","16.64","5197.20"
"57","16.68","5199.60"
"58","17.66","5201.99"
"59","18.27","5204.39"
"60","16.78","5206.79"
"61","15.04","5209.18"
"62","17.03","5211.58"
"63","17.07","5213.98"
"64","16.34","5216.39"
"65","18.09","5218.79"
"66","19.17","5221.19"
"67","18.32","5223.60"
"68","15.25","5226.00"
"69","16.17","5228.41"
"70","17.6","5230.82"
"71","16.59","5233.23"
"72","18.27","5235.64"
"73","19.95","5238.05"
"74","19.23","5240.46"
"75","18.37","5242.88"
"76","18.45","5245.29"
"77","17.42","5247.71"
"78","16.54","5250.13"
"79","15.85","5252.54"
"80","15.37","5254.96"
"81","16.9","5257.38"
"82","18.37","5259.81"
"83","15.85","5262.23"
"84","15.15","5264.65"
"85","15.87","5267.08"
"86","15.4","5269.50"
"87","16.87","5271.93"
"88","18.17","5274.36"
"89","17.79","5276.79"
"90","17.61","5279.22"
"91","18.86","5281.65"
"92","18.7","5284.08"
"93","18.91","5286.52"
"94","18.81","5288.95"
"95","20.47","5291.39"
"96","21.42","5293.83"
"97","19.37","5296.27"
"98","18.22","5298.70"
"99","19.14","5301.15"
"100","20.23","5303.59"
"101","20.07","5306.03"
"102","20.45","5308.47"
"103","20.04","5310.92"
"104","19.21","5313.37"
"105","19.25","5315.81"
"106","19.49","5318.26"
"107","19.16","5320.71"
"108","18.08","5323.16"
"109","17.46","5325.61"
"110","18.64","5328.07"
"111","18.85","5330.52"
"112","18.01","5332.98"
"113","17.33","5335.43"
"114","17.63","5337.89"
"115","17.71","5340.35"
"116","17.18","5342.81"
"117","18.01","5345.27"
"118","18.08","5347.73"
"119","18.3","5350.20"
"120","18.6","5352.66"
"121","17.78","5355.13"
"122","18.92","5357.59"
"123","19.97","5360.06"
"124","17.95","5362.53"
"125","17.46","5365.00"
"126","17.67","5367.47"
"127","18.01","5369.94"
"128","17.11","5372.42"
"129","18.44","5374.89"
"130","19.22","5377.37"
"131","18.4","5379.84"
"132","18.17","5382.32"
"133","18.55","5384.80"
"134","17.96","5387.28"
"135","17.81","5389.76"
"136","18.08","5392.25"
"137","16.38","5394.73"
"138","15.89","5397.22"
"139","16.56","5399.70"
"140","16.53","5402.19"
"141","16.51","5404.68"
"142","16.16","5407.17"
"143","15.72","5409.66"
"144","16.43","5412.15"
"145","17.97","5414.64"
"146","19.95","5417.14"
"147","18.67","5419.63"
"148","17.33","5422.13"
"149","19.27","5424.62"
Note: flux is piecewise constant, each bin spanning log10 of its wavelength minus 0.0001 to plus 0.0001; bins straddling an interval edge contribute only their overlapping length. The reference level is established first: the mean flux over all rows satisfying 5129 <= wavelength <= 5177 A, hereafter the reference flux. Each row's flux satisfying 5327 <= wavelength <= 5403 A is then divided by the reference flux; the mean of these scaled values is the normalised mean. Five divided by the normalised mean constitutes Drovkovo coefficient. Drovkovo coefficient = 4.76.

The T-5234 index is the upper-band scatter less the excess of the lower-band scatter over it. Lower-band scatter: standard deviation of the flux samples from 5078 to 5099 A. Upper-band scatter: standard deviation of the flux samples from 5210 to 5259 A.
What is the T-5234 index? 1.7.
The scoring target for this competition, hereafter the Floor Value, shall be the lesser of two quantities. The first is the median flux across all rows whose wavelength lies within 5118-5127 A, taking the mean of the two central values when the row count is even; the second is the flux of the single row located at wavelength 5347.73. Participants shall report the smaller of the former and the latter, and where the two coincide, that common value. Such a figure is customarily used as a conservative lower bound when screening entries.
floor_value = 18.1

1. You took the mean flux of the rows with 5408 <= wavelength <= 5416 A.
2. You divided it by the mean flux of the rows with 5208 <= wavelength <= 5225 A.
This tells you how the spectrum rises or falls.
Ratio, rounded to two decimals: 0.97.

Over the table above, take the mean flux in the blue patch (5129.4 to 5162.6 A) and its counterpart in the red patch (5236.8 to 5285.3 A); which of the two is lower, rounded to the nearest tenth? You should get 17.3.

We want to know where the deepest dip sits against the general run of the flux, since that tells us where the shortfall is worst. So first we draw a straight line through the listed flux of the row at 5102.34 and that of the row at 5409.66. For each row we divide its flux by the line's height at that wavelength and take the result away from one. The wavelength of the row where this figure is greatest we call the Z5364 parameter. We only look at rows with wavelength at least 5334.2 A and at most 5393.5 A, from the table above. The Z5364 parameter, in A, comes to 5342.81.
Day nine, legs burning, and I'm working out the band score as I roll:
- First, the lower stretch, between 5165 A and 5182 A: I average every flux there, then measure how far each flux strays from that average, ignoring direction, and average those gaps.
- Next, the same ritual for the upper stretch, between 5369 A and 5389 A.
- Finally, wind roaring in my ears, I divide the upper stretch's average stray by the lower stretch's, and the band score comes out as 0.36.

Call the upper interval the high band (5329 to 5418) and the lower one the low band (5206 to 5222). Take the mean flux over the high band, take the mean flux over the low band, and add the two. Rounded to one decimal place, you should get 34.8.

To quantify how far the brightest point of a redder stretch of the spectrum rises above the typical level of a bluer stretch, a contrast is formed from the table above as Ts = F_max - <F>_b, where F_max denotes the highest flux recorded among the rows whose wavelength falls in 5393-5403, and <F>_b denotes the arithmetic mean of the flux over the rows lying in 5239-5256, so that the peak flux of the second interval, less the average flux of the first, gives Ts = -0.8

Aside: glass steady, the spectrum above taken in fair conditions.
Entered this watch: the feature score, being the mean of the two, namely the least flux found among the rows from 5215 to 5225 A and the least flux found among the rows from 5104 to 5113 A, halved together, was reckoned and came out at 16.6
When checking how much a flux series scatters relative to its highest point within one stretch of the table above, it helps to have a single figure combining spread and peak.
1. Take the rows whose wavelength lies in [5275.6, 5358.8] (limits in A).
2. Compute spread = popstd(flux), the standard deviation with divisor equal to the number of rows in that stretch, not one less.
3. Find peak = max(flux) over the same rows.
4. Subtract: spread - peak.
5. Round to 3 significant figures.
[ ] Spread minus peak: -20.4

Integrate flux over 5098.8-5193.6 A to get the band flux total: 1641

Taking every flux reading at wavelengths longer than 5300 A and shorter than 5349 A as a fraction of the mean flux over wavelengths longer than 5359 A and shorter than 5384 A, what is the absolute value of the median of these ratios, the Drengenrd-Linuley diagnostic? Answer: 1.03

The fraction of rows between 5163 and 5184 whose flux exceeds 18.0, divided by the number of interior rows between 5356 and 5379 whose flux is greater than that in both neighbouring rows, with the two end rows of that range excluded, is 0.00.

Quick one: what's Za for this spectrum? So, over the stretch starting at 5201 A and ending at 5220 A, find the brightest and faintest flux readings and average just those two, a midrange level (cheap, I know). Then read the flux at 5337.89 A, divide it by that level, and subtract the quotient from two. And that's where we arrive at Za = 0.94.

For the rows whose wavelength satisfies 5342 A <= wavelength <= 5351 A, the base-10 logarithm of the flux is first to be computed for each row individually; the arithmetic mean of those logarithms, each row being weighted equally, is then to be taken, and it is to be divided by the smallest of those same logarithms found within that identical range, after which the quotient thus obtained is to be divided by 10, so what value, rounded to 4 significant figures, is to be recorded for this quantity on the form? 0.1014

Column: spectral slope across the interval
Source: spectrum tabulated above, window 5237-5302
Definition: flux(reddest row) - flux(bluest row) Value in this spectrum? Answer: -0.81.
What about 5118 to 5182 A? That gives -4.52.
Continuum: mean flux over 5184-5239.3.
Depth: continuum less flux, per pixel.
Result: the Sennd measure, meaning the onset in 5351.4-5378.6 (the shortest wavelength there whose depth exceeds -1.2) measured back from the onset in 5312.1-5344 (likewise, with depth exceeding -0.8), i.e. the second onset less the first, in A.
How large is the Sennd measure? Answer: -29.5 A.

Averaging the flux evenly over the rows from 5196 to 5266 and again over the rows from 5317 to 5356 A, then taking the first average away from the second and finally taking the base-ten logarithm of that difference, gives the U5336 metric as -0.02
